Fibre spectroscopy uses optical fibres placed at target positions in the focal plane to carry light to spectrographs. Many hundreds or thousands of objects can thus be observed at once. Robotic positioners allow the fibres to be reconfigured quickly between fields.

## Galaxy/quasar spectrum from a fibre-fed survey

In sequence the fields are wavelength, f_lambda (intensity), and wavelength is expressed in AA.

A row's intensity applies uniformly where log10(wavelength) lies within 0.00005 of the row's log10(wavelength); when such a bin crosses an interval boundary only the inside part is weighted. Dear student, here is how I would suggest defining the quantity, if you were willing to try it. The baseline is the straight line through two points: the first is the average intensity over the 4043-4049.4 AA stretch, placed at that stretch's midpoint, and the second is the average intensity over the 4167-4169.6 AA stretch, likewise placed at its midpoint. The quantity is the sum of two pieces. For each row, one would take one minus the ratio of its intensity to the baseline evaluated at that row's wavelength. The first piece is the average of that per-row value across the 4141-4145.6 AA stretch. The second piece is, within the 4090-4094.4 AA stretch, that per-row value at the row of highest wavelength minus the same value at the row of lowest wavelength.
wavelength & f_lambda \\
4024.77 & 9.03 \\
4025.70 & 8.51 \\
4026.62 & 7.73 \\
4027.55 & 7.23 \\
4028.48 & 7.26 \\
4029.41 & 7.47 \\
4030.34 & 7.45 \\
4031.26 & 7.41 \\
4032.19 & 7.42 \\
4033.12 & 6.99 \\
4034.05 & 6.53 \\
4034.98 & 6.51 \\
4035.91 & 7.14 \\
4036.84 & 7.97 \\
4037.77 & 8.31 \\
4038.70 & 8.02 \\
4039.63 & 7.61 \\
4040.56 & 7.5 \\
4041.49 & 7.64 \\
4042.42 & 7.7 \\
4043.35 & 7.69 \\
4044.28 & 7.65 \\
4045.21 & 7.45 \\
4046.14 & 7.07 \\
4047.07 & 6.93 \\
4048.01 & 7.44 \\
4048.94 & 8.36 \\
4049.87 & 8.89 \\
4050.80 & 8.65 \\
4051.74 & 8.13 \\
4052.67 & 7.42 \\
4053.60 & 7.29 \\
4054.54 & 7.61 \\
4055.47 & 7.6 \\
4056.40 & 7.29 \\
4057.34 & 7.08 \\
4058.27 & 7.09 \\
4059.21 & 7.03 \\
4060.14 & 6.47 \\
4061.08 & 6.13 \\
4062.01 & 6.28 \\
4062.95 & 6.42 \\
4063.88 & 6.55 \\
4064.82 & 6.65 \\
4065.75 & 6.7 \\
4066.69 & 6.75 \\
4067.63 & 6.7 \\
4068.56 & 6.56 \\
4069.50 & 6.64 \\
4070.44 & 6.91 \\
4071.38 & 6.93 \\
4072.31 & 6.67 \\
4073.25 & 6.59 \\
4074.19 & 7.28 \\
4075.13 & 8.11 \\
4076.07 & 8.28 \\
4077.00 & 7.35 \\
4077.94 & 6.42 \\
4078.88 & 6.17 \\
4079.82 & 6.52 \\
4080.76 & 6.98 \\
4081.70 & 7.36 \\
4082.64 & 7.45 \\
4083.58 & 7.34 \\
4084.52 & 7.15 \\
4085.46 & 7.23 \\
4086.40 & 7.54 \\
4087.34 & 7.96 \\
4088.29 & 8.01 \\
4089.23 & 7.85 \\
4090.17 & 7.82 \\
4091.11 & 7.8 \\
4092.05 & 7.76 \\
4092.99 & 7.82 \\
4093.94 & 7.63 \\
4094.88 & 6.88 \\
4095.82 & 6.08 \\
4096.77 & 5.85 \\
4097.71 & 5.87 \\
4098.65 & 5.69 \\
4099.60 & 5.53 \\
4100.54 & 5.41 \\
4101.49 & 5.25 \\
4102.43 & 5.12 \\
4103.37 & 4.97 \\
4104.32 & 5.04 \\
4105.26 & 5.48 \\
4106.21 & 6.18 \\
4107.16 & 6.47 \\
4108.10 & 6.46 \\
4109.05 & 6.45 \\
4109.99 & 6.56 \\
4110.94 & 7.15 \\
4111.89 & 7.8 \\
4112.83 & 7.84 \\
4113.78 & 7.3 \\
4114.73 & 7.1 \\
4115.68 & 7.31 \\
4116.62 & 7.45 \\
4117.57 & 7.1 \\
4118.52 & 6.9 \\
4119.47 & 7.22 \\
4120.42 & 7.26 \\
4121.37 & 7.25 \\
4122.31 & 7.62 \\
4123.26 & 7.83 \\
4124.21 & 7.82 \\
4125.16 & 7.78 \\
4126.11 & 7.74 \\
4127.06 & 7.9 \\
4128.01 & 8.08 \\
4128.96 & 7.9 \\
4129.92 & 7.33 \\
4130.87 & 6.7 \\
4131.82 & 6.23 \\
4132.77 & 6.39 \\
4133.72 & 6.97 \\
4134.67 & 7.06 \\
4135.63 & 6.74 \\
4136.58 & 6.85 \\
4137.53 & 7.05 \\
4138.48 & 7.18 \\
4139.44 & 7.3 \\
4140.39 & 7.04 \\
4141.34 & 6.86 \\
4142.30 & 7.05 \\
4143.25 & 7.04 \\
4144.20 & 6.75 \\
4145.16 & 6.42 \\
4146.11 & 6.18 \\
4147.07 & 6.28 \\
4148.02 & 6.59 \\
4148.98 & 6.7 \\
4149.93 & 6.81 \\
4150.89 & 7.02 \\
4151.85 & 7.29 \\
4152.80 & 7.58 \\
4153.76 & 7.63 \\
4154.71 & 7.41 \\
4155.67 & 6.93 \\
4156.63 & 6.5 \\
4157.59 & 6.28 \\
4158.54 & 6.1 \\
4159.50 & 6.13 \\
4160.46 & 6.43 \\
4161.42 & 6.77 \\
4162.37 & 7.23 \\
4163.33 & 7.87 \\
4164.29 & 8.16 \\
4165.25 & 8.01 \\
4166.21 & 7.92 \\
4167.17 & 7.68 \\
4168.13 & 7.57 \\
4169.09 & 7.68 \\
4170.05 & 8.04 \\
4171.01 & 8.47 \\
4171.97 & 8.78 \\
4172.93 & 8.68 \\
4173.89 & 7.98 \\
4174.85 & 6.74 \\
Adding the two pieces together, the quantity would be 0.13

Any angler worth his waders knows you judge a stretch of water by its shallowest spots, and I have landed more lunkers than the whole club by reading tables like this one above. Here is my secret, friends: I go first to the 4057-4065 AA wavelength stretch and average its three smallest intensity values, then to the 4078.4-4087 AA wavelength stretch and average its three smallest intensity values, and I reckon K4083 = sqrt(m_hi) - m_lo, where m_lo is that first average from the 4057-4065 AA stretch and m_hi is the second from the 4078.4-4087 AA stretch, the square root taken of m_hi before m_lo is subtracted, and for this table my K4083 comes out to -3.7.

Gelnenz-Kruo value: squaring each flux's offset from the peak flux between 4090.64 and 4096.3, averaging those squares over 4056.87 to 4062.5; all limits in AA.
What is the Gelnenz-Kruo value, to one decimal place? 1.5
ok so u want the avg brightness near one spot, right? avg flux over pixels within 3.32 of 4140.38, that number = 7.07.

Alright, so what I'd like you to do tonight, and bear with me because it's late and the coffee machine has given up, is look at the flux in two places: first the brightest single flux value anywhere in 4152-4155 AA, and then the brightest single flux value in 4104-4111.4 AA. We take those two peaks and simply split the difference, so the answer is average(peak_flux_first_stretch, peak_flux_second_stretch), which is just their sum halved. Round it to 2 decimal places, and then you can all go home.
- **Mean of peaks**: 7.39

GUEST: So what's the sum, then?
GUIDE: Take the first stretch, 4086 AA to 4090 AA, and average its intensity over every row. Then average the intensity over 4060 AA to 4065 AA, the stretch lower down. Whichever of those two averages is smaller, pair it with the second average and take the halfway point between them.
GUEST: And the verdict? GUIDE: 6.4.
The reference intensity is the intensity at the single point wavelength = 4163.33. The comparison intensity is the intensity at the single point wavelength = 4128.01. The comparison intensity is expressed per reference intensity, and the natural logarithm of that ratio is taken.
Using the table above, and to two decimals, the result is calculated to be 0.03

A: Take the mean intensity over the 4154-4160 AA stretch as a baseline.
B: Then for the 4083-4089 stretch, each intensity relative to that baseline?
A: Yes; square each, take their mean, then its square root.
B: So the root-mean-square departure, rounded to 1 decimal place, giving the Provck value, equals 1.0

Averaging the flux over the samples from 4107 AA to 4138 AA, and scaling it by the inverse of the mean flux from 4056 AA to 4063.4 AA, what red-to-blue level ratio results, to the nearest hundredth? 1.07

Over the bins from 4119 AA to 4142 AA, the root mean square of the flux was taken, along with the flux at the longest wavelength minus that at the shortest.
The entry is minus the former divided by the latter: 20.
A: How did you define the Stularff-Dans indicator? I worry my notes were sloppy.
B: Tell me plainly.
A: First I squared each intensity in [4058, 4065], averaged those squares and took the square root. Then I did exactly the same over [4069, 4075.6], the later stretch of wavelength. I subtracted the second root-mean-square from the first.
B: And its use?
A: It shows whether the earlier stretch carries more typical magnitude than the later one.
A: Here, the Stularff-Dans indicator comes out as -0.45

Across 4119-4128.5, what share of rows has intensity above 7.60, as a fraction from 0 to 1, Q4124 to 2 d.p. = 0.70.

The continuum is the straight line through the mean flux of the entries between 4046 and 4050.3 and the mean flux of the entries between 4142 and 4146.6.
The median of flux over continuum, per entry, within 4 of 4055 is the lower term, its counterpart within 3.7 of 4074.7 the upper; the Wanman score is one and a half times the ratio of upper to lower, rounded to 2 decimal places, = 1.49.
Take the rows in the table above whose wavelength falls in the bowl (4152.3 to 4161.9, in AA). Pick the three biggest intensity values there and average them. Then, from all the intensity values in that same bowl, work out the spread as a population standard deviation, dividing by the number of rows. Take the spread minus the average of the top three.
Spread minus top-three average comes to -7.0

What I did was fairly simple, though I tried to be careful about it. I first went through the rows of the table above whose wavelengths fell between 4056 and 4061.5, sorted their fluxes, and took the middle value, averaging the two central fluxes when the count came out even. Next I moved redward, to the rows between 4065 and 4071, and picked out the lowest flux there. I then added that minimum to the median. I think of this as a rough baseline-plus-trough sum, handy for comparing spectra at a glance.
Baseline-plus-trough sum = 13.6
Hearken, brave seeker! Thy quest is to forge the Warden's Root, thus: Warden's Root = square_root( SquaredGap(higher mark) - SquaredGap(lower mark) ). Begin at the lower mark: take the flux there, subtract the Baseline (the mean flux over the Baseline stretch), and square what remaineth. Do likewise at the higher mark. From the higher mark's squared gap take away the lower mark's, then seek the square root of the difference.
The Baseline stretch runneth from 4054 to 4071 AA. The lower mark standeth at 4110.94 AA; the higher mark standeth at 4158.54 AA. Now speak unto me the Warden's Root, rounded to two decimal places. 0.61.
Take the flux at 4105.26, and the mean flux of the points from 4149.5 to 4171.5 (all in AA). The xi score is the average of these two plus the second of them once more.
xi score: 13.7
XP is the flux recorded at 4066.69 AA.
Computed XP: 6.75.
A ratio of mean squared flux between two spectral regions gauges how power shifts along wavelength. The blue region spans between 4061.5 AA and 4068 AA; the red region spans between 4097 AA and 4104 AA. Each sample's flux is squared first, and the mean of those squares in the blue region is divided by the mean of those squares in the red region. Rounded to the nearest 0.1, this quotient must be 1.5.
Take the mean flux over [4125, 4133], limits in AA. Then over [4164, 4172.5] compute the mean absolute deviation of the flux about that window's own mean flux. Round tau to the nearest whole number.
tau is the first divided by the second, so 25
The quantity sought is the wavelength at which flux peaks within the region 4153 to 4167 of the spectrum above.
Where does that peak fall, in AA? 4164.29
